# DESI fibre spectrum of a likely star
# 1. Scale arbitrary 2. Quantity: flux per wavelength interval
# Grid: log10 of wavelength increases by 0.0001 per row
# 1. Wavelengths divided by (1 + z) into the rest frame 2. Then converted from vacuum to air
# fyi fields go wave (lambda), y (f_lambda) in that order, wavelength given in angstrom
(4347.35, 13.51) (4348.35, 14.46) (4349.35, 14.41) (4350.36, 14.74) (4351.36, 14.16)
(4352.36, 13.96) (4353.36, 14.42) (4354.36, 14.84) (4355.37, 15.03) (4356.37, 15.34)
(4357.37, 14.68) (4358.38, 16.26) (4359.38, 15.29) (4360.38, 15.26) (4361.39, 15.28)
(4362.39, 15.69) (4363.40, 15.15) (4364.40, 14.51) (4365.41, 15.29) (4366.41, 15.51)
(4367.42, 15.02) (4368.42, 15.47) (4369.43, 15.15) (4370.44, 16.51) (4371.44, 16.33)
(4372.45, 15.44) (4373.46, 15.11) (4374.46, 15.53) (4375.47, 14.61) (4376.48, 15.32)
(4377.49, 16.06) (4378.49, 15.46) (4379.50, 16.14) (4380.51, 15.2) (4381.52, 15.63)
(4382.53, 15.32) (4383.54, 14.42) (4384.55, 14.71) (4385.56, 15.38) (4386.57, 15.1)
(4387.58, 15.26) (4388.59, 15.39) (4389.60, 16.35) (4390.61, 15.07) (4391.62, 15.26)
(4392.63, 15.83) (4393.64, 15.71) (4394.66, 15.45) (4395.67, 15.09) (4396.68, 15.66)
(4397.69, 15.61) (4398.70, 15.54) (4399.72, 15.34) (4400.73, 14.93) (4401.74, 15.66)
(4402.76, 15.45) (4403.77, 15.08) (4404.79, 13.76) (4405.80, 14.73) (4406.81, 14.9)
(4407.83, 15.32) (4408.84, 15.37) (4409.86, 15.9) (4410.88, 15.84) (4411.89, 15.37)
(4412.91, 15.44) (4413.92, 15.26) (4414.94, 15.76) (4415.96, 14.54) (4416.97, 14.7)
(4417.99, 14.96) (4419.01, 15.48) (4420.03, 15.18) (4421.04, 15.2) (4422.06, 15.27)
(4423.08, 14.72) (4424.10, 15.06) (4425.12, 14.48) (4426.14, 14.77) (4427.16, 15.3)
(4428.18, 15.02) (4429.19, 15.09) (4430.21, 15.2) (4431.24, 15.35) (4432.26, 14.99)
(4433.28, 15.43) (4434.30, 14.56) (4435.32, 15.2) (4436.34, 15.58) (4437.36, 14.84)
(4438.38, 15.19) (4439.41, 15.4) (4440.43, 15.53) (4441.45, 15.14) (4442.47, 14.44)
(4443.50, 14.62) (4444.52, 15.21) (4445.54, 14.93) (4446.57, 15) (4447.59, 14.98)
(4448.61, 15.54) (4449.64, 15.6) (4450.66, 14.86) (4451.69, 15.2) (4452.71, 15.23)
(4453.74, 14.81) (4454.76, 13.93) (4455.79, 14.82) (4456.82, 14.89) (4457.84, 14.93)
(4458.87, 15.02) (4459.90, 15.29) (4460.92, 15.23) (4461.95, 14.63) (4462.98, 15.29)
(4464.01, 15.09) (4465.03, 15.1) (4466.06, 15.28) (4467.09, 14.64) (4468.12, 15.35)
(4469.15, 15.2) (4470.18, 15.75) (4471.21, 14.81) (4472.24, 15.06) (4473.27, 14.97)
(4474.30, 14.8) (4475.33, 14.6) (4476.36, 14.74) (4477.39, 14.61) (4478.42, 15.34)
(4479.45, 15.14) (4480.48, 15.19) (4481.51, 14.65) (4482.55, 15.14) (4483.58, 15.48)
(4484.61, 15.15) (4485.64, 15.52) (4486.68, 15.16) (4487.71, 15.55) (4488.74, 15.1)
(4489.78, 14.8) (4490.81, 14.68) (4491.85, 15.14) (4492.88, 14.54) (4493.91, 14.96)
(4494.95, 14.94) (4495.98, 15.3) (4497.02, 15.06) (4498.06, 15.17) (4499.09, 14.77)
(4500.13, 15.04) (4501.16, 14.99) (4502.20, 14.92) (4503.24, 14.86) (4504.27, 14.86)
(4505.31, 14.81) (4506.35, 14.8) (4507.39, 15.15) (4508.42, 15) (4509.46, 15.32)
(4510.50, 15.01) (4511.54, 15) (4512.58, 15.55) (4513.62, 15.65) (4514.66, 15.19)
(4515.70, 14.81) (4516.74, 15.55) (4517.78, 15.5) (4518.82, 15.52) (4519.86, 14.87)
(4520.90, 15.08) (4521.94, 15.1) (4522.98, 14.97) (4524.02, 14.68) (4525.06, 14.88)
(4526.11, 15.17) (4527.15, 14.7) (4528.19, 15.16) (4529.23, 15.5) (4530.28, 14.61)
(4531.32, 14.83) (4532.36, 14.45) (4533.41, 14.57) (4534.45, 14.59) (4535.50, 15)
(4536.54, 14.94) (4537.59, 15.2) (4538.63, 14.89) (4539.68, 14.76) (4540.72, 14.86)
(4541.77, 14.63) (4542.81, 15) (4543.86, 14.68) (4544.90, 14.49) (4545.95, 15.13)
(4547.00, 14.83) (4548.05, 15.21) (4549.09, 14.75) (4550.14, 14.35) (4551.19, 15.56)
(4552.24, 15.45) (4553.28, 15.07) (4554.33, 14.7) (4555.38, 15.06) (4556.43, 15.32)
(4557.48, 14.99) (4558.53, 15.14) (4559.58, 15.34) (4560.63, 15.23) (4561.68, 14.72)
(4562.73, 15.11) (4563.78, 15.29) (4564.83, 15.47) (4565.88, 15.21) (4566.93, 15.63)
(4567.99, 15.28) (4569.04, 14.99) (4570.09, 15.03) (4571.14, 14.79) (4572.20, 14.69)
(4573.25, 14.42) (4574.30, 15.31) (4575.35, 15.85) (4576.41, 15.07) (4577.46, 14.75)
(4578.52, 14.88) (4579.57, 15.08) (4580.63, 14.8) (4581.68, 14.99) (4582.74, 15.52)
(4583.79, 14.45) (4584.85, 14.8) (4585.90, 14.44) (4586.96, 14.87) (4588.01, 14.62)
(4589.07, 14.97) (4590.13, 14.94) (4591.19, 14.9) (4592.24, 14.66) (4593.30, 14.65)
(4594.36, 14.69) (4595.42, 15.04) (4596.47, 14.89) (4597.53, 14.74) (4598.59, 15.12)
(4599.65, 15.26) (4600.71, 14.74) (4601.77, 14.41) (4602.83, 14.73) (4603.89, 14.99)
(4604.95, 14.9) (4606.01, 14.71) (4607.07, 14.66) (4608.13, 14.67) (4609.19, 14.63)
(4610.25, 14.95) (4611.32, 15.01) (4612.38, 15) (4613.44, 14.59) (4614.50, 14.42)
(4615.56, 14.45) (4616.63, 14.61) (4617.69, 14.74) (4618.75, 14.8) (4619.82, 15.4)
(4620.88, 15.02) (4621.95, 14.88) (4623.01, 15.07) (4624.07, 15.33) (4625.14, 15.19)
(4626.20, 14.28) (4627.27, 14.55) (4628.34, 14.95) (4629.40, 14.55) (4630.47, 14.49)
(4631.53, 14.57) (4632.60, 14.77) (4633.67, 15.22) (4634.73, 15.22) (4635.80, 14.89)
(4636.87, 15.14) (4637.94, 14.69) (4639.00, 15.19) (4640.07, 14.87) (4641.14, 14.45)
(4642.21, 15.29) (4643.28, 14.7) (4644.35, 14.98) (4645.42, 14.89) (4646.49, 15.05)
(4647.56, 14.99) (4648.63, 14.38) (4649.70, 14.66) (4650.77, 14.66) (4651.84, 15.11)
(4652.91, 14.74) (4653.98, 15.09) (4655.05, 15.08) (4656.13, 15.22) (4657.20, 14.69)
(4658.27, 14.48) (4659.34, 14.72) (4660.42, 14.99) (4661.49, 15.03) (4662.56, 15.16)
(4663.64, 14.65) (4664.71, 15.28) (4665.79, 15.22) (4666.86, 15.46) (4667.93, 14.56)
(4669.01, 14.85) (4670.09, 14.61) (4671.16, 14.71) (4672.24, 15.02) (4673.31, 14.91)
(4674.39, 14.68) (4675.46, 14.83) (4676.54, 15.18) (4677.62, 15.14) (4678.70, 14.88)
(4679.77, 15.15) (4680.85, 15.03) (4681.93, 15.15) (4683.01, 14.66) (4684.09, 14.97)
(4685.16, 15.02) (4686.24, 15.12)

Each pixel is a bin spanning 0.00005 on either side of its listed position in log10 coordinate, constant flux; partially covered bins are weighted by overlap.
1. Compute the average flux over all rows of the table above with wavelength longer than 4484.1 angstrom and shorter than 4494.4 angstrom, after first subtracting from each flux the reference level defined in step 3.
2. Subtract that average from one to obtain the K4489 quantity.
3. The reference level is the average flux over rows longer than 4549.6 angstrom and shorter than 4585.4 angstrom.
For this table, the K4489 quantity 1.01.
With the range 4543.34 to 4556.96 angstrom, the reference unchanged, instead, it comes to 1.10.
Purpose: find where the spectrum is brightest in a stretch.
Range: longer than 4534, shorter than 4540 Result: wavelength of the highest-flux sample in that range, 4537.59 angstrom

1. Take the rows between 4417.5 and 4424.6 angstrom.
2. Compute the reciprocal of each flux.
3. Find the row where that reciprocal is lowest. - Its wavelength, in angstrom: 4419.01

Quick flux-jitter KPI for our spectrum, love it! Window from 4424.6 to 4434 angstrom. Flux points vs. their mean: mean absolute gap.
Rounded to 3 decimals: 0.227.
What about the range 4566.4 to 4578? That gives 0.323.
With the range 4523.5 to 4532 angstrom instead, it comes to 0.252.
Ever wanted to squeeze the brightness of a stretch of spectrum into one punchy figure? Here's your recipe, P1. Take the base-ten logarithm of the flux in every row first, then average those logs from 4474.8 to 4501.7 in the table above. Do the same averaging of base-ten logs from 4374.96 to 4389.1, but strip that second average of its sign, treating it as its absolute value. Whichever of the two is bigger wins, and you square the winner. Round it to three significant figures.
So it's 1.40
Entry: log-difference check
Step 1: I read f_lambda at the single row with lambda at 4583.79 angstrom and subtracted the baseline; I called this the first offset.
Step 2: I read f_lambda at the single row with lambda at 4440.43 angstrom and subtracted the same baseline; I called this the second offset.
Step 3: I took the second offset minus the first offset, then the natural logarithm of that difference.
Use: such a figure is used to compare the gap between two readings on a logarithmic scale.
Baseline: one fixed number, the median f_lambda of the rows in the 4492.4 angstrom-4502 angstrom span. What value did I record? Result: 0.08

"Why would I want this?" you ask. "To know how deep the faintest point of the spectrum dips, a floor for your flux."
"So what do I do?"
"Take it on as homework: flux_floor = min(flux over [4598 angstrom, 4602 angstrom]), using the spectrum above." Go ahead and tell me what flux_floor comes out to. 14.41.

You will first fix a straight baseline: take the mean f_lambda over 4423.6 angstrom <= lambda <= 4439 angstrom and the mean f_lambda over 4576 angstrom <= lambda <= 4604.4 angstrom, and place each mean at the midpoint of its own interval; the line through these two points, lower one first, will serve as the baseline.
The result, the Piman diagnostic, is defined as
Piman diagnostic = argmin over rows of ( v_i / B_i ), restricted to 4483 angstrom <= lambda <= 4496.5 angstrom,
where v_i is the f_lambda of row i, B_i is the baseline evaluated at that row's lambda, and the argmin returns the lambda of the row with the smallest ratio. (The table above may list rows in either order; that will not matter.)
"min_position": 4492.88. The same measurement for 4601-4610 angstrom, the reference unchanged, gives 4601.77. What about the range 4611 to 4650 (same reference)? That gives 4626.20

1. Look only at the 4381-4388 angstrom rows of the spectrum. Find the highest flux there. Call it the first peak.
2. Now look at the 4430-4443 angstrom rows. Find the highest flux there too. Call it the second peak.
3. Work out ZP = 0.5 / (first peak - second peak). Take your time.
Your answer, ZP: 10.0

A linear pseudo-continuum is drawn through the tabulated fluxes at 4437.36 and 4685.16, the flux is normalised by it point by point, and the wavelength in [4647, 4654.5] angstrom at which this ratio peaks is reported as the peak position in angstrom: 4651.84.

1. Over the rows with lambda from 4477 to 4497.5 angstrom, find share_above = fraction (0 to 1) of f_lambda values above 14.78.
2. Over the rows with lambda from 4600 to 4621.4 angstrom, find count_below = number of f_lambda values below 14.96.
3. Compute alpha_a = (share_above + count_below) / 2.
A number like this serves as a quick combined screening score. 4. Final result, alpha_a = 7.9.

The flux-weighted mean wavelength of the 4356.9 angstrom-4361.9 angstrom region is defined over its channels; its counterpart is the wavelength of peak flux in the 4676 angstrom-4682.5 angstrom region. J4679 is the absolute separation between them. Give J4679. 317.2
